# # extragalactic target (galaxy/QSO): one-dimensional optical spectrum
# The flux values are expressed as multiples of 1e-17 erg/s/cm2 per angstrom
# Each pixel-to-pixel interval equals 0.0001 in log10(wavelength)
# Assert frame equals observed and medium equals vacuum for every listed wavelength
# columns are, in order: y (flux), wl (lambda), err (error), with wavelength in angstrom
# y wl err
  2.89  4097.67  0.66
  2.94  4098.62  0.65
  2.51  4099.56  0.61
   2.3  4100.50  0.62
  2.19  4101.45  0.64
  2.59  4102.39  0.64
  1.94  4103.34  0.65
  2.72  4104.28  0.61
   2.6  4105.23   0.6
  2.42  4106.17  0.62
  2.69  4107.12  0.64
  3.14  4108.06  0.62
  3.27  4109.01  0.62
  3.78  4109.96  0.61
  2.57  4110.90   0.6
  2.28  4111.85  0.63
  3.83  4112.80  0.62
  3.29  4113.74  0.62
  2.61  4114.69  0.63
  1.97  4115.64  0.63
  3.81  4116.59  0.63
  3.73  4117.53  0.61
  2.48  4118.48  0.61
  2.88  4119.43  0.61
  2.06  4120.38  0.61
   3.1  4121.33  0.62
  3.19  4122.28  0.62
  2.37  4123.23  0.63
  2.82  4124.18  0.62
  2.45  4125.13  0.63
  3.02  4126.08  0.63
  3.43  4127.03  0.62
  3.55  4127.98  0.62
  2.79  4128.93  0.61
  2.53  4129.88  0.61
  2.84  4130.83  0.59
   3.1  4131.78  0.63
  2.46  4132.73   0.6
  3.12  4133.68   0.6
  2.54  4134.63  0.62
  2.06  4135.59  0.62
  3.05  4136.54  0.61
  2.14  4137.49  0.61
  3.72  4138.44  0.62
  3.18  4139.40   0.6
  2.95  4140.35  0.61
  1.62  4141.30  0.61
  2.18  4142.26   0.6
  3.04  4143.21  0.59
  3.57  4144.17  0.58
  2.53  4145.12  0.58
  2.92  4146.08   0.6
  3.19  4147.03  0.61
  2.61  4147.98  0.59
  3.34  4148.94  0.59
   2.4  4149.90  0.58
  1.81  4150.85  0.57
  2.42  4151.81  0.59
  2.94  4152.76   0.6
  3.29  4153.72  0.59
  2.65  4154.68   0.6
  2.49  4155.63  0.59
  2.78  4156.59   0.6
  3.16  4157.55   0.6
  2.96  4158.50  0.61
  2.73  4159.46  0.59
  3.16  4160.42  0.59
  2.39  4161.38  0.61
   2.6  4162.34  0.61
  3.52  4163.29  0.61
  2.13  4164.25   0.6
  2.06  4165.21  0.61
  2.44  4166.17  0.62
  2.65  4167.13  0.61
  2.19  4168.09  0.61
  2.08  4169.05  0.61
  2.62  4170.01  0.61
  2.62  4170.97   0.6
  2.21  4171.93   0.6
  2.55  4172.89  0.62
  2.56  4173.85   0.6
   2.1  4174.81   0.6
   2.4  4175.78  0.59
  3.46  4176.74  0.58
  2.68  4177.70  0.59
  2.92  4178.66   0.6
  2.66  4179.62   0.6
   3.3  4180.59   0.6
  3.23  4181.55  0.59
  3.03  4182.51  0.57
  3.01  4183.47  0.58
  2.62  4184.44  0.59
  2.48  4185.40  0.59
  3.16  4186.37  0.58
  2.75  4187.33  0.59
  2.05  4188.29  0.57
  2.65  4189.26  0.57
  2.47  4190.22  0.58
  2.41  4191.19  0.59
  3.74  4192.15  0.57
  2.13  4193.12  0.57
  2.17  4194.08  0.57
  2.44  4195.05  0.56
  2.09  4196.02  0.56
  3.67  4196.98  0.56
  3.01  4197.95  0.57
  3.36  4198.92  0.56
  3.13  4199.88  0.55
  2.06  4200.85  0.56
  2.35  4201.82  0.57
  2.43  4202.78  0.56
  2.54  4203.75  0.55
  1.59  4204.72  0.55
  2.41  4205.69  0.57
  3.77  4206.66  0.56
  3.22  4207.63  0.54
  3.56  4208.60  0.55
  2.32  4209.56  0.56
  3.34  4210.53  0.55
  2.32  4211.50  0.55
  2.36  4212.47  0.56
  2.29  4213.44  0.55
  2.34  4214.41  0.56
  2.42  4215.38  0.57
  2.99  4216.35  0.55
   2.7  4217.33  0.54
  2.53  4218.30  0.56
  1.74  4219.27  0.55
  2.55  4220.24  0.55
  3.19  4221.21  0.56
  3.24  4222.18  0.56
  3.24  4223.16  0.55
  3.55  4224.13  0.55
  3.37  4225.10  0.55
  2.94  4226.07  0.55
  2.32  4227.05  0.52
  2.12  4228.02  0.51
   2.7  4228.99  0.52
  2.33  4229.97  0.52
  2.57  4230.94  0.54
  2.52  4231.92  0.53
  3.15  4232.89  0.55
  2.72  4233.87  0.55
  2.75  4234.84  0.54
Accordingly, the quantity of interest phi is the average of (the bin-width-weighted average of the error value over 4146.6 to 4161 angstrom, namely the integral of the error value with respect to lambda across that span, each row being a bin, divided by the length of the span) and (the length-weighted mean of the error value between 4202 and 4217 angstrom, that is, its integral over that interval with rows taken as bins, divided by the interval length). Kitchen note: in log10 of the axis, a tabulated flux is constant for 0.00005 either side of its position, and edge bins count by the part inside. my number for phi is 0.574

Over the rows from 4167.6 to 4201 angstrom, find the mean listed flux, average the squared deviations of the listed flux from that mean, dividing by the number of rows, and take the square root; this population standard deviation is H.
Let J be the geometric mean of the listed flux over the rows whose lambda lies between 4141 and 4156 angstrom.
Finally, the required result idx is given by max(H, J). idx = 2.63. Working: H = 0.47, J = 2.63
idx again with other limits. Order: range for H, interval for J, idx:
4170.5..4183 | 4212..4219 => 2.51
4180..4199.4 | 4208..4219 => 2.62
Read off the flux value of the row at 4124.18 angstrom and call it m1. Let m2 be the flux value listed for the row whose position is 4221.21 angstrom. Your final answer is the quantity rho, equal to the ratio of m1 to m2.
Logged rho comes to 0.9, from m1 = 2.82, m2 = 3.19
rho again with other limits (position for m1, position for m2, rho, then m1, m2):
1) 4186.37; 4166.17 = 1.3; 3.16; 2.44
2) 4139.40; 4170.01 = 1.2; 3.18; 2.62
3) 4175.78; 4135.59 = 1.2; 2.4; 2.06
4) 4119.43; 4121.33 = 0.9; 2.88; 3.1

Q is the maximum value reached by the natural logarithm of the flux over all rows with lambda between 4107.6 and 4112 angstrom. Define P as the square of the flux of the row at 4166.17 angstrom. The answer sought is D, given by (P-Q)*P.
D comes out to 28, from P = 6.0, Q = 1.33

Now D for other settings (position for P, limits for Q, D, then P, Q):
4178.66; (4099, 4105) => 64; 8.5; 1.00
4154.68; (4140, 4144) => 42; 7.0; 1.11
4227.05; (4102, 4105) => 24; 5.4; 1.00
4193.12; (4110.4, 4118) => 14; 4.5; 1.34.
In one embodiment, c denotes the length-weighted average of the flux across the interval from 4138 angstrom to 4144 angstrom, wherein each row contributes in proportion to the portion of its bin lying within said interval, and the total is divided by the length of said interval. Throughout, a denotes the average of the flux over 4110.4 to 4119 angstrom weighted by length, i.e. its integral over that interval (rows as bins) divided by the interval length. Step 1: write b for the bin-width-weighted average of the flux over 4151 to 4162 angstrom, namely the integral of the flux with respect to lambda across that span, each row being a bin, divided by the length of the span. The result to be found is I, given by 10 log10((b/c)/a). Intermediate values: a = 2.96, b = 2.78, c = 2.81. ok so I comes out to -4.76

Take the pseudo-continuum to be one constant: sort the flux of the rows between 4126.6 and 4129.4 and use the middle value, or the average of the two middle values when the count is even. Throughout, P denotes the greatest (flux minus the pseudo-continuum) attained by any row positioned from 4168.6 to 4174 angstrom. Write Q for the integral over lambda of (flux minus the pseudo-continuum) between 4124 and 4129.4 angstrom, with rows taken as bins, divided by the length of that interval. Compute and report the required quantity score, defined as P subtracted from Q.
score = 0.4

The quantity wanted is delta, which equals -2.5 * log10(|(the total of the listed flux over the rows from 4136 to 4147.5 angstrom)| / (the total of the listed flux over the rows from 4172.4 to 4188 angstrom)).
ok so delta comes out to 0.3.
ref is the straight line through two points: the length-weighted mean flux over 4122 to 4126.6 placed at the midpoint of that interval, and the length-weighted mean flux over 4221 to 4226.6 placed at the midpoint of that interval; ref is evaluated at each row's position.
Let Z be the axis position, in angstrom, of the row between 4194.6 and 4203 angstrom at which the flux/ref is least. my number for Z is 4200.85 angstrom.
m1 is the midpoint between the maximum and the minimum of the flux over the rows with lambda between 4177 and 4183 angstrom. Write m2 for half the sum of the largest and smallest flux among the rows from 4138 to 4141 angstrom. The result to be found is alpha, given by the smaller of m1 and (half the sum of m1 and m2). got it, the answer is 2.98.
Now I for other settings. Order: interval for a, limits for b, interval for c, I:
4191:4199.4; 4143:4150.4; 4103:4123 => -4.36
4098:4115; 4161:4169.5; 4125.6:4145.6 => -5.03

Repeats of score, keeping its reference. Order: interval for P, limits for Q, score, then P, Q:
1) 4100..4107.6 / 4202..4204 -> -0.3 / -0.7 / -0.97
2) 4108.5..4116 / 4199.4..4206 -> -1.5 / 0.4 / -1.07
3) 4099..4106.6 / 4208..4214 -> 0.0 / -0.7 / -0.73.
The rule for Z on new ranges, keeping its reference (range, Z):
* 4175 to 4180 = 4175.78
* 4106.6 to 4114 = 4111.85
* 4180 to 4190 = 4188.29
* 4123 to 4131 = 4123.23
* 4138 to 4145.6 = 4141.30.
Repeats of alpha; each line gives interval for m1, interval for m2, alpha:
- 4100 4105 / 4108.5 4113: 2.33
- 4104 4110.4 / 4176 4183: 3.08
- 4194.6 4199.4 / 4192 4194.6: 2.88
